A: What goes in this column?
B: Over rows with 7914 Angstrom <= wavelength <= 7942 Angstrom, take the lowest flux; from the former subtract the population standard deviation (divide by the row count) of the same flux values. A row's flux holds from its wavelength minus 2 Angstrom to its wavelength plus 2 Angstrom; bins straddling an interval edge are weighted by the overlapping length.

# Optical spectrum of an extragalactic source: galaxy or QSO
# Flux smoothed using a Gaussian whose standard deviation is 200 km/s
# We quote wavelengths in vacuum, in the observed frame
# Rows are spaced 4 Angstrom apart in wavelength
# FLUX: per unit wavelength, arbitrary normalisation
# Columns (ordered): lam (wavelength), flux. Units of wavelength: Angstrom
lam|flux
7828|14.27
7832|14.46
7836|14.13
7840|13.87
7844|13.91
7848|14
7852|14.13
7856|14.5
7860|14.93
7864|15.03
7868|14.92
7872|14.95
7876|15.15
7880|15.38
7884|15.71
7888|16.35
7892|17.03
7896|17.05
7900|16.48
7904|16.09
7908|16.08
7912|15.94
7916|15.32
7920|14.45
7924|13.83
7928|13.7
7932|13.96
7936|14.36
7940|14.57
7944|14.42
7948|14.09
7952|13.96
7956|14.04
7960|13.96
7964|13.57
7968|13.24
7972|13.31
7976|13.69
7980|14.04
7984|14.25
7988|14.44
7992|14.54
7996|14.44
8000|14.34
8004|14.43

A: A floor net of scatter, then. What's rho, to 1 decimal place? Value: 13.2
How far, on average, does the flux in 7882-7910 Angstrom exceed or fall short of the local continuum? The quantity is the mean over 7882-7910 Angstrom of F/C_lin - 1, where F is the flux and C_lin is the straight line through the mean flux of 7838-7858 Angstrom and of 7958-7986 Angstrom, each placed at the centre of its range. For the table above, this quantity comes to 0.18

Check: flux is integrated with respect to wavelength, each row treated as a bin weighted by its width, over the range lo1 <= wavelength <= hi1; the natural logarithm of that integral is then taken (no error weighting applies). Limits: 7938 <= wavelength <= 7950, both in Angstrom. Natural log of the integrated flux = 5.15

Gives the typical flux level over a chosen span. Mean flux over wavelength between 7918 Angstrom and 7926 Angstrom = 14.1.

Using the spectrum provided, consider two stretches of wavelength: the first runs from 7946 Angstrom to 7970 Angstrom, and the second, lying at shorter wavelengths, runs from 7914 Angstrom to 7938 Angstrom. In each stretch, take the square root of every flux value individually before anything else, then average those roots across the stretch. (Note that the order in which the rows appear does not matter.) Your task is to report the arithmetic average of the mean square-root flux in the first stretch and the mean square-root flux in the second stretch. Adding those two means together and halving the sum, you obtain 3.75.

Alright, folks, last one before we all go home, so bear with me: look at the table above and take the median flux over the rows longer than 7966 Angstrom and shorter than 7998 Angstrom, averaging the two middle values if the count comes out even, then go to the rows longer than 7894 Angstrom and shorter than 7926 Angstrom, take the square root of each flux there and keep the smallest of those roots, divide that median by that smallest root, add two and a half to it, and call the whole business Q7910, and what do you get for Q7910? 6.30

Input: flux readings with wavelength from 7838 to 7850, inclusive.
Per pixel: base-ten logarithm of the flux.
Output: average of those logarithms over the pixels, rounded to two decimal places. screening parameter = 1.14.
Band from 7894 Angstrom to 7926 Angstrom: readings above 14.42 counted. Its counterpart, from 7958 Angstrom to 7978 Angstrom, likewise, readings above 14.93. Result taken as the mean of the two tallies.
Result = 3.5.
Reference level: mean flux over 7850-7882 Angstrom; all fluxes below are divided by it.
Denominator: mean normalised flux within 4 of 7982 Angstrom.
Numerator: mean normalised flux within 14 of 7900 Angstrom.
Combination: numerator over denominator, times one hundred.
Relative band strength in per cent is 116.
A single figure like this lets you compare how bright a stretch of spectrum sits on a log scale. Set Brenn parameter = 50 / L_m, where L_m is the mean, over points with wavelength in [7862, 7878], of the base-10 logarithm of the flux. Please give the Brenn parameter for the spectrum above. 42.5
